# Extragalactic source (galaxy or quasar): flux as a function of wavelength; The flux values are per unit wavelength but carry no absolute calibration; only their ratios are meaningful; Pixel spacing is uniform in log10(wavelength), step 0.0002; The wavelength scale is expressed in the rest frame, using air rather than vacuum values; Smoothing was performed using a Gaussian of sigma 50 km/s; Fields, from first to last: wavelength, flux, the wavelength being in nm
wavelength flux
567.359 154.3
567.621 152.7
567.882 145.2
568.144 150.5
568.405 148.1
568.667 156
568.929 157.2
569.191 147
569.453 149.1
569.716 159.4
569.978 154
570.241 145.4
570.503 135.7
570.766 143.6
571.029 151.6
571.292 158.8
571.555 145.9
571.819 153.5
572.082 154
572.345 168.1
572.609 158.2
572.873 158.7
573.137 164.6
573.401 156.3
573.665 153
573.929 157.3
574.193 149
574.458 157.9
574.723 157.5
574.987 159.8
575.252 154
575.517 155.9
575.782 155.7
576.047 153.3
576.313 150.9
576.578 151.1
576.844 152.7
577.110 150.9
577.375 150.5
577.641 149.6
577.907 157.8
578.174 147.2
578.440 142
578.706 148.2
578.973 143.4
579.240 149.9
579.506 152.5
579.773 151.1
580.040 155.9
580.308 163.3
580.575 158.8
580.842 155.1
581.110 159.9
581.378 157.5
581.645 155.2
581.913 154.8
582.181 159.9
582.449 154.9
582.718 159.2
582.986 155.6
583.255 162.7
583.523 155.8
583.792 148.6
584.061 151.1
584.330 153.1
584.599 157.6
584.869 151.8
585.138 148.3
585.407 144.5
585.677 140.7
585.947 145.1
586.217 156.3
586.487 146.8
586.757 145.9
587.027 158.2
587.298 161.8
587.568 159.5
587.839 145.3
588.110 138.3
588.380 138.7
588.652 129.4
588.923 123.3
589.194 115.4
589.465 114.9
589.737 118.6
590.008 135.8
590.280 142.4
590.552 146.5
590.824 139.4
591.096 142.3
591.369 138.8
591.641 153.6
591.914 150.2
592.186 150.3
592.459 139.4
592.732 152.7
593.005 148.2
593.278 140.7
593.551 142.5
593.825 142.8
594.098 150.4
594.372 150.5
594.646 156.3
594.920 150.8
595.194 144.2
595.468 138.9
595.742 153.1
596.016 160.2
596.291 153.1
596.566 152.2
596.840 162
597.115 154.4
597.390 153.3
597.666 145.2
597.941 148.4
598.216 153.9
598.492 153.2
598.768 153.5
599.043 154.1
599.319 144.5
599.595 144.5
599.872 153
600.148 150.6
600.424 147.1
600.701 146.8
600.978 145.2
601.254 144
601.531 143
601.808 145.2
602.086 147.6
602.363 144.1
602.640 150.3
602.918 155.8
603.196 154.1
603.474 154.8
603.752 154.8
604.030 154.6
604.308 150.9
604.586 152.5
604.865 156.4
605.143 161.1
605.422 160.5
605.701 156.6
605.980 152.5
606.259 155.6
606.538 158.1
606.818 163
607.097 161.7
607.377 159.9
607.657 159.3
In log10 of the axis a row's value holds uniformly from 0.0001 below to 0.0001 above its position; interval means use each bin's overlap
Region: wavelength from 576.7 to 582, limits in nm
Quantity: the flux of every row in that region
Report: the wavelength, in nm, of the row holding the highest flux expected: 580.308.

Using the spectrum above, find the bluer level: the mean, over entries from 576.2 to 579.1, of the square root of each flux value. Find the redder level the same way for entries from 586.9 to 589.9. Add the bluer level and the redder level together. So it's 23.9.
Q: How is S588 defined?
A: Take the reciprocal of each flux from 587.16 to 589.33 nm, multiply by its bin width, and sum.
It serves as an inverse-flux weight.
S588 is 0.0158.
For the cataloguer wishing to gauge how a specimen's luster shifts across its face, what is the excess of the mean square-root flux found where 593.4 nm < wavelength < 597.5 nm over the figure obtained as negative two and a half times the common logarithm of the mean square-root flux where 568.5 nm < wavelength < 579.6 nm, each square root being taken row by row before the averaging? 15.0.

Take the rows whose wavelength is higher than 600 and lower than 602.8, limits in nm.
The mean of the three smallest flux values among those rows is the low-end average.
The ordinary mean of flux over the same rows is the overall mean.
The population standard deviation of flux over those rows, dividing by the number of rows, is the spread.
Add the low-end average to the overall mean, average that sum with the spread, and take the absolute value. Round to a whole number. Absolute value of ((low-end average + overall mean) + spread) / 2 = 146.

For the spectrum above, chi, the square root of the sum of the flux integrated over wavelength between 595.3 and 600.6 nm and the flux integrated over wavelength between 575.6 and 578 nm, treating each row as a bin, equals 34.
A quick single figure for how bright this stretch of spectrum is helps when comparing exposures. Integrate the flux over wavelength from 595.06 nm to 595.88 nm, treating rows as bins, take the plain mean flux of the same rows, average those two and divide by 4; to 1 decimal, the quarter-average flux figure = 33.1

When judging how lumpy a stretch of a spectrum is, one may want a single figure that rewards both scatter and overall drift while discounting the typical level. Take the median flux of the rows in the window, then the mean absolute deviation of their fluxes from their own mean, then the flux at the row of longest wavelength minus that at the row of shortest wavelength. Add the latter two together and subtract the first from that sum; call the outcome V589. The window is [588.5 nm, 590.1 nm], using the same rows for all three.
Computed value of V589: -108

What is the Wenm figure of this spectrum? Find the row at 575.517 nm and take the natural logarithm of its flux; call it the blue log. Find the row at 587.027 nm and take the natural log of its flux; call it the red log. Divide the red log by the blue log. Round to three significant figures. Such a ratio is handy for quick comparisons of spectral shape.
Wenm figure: 1.00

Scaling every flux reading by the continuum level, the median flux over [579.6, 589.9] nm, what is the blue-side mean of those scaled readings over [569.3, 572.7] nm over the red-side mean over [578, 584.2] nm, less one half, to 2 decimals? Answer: 0.49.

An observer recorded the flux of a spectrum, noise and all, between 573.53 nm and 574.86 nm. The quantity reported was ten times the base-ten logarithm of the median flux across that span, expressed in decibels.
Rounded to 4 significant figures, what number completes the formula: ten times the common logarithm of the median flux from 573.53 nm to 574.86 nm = 21.97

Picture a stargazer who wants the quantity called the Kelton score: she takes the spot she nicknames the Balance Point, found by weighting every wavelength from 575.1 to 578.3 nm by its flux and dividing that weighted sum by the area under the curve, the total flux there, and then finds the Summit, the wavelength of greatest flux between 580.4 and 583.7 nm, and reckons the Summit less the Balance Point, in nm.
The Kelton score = 6.55 nm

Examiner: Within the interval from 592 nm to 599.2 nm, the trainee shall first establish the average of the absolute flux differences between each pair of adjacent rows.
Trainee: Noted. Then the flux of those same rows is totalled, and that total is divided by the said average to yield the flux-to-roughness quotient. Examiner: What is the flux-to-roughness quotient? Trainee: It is 721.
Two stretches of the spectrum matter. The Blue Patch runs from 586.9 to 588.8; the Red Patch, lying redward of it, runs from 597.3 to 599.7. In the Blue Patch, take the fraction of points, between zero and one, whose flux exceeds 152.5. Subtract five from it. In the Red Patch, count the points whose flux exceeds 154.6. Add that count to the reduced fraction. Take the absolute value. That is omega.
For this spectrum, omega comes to 4.6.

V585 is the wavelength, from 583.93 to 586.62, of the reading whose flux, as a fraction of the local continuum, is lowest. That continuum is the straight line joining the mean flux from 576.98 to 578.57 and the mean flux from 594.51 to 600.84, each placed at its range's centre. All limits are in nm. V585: 585.677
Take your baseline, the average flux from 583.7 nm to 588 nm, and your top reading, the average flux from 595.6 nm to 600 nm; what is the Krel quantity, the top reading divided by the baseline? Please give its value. 1.010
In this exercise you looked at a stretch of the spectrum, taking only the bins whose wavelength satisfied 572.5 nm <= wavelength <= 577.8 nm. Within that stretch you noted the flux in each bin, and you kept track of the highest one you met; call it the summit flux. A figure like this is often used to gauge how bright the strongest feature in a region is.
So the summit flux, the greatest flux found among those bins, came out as 164.6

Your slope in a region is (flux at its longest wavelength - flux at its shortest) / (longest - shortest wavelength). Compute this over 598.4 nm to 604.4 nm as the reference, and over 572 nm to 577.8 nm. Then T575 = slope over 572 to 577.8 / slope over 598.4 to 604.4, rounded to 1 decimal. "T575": 2.0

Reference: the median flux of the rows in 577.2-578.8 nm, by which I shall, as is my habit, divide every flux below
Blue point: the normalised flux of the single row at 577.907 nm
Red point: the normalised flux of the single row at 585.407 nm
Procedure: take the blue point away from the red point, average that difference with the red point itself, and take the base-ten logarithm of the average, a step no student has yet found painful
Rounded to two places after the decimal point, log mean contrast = -0.36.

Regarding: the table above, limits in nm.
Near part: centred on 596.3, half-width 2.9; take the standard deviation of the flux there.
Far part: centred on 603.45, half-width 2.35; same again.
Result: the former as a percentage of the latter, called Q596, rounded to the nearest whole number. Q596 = 102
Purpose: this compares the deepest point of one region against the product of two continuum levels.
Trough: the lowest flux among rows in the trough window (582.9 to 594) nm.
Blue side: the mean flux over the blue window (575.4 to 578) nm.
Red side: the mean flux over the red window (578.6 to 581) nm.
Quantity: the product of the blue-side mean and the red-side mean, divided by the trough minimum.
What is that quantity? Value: 204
